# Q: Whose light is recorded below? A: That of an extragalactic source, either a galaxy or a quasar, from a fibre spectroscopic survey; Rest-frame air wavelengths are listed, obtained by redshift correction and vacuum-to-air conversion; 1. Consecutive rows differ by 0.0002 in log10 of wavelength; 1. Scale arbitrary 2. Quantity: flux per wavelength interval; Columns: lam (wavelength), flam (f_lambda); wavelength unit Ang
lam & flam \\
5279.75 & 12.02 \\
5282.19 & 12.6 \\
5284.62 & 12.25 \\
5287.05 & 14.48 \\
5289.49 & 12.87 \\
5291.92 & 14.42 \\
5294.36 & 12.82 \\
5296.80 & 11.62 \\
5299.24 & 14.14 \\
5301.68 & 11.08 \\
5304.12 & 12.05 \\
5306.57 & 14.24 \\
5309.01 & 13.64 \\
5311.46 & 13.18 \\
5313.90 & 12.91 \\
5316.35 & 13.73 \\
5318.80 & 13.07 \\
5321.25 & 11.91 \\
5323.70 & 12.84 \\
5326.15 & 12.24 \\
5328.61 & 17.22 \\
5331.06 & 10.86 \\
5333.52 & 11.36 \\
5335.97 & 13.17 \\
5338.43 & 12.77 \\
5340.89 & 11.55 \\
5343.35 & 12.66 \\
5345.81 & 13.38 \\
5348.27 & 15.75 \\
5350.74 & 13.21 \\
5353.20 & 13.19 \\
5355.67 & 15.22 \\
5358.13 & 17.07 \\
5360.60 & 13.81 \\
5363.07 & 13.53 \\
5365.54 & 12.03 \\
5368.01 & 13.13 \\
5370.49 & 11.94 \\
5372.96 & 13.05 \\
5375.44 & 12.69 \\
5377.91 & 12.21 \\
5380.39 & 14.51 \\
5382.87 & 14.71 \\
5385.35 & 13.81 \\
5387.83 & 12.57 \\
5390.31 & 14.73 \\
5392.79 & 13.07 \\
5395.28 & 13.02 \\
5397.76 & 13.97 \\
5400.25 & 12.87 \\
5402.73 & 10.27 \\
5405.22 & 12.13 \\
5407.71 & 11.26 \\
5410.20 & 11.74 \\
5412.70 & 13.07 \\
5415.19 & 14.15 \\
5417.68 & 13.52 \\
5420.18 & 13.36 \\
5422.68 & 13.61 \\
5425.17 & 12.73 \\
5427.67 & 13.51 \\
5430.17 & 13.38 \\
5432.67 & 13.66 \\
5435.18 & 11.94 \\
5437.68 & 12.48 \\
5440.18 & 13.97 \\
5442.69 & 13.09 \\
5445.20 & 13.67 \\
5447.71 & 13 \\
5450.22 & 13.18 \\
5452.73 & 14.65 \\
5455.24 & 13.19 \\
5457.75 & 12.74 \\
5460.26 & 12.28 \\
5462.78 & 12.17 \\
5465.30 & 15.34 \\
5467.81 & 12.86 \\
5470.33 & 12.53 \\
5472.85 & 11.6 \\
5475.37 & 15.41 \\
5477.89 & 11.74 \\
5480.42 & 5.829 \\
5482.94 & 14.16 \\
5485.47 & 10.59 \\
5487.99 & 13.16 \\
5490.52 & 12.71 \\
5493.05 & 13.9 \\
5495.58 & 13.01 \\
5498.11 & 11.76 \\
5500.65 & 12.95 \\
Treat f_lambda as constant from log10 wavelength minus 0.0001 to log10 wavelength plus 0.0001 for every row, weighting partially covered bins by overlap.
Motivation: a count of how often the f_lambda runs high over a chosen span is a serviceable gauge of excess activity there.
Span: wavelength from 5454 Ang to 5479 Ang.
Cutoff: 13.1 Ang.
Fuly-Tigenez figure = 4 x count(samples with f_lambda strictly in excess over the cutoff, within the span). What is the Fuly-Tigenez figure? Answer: 12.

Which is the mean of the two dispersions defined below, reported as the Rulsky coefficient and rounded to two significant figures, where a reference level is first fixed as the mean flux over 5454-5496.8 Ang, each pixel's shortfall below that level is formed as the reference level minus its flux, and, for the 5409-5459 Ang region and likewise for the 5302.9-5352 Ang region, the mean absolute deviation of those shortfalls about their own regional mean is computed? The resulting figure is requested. 0.74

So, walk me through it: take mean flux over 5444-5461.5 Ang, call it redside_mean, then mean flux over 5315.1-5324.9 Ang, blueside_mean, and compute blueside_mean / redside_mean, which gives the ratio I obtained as 0.97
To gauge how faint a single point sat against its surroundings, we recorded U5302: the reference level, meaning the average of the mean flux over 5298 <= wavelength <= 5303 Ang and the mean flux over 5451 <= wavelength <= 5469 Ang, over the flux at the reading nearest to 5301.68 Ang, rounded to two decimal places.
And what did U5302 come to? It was 1.17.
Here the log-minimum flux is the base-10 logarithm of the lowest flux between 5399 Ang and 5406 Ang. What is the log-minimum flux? 1.01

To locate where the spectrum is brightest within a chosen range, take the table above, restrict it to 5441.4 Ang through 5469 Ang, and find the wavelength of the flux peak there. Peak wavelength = 5465.30 Ang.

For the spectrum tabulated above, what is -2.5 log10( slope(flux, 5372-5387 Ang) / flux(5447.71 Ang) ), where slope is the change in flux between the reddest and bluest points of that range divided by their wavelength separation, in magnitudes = 5.8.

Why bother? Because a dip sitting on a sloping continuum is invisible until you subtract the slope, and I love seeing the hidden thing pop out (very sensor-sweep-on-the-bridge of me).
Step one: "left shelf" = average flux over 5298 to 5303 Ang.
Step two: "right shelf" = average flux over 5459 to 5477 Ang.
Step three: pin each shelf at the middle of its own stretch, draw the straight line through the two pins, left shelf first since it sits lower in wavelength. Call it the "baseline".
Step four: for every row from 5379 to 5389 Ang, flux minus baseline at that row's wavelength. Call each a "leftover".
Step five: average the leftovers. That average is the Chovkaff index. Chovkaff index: 1.0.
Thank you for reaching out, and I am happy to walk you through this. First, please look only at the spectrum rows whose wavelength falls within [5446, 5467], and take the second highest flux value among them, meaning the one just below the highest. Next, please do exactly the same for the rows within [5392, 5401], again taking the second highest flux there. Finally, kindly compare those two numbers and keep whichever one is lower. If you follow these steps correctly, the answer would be 13.1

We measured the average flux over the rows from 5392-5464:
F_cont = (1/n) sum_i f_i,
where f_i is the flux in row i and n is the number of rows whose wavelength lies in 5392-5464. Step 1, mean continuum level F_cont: 13.0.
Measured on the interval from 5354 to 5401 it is 13.6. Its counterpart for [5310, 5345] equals 12.8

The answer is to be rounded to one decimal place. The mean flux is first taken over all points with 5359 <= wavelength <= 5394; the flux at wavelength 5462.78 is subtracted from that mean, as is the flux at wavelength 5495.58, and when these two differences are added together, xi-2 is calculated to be 1.4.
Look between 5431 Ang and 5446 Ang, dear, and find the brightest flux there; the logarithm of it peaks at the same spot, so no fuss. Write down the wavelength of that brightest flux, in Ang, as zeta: 5440.18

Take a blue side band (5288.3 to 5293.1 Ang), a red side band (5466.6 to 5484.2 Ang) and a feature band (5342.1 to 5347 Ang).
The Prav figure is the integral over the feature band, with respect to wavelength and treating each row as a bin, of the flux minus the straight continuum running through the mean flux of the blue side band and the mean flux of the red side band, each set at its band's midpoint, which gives -1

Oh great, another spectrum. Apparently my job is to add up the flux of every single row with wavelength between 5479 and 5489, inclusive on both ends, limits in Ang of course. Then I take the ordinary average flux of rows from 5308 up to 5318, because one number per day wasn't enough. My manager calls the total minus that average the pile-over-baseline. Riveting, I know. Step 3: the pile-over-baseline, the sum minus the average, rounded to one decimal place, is 30.4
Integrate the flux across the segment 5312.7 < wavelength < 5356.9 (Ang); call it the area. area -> 582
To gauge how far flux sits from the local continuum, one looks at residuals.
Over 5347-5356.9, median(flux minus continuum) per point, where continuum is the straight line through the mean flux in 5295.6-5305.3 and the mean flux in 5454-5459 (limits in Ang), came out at 1.7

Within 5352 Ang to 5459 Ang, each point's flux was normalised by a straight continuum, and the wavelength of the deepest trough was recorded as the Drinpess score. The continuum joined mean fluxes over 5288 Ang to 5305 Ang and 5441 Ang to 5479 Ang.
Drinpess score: 5402.73 Ang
